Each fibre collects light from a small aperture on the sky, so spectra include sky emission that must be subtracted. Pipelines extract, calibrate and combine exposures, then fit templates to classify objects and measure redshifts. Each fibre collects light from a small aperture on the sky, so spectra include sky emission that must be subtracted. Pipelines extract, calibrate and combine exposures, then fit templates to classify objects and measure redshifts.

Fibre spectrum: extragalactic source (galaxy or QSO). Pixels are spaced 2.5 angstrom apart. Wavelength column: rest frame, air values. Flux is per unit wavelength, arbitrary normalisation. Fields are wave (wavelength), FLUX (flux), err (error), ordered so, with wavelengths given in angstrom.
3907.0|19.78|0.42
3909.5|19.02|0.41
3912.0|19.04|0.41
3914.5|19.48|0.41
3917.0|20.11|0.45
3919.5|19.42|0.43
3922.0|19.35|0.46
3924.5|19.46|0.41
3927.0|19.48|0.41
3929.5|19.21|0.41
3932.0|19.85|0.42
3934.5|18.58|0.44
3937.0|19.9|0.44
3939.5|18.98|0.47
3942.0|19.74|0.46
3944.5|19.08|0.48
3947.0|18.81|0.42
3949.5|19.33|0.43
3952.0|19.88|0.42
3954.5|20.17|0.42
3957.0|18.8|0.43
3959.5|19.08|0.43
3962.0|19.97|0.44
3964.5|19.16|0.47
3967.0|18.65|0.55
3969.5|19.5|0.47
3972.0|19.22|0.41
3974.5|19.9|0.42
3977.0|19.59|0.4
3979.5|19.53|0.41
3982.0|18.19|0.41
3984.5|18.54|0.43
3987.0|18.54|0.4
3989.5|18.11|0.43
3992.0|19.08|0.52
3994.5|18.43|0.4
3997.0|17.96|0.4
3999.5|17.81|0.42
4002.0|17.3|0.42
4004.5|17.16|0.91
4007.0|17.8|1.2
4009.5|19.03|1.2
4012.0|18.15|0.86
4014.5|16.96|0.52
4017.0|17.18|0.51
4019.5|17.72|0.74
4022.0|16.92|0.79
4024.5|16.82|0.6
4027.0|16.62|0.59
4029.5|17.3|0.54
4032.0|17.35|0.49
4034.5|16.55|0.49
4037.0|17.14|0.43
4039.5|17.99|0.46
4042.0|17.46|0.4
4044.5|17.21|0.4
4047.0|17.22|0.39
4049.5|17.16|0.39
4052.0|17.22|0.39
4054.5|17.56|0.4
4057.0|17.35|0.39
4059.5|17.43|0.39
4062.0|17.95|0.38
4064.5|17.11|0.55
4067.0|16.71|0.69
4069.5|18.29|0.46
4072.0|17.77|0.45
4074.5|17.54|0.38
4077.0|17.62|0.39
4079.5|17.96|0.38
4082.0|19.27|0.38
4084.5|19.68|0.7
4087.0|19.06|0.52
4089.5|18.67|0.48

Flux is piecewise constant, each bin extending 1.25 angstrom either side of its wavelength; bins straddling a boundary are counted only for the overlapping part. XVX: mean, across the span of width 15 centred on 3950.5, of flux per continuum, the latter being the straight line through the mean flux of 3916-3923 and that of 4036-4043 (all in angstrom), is 1.01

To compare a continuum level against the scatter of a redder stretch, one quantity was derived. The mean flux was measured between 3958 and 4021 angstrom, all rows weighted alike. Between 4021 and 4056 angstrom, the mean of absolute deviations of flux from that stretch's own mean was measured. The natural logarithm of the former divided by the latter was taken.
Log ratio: 4.24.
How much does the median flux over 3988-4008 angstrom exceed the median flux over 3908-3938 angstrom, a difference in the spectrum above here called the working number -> -1.6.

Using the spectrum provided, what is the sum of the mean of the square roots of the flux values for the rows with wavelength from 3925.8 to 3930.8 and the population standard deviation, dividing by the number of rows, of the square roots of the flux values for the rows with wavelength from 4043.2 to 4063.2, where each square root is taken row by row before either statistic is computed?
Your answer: 4.43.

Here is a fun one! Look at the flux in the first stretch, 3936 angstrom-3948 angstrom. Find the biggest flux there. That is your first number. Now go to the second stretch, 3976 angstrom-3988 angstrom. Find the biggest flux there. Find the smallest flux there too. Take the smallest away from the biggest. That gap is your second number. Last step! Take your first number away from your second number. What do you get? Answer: -18.5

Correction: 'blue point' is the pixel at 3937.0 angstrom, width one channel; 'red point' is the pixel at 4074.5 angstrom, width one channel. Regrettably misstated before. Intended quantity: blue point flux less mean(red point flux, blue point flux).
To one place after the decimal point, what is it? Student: 1.2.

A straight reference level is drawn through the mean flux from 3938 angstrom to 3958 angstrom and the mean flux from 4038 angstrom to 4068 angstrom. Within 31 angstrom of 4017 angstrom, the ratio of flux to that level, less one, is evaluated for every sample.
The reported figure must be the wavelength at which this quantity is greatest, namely 4009.5 angstrom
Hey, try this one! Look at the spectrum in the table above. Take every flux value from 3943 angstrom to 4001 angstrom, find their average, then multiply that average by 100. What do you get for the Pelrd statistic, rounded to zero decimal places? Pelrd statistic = 1901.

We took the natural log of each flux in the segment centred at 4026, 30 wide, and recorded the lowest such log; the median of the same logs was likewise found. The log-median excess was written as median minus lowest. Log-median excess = 0.04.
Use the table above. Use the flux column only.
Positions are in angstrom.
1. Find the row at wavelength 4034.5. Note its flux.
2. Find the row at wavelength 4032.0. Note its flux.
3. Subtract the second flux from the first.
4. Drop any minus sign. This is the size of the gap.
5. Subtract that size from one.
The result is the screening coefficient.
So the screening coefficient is 0.2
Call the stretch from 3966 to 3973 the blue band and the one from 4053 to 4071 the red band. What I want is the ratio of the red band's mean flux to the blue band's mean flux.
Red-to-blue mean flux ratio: 0.91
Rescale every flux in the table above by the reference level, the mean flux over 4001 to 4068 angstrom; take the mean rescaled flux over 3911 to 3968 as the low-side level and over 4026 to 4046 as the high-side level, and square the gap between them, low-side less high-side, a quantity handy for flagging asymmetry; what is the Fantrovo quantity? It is 0.016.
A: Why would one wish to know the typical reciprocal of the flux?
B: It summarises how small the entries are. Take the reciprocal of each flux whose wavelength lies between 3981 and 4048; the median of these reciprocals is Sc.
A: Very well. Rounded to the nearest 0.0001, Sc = 0.0573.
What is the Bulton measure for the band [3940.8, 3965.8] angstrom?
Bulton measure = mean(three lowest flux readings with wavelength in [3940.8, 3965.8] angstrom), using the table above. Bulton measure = 18.90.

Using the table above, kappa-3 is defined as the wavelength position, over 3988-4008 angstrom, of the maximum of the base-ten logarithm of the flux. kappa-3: 3992.0 angstrom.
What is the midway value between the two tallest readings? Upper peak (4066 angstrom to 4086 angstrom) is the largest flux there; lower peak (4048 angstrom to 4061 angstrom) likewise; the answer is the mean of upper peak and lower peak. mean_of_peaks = 18.6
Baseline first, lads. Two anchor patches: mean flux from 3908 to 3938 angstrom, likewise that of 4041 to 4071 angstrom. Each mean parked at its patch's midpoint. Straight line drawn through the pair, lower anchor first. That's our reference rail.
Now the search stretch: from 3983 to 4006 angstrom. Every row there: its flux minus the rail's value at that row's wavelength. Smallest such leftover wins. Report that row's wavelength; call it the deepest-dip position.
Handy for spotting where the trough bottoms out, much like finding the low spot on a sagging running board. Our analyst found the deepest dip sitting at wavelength 4004.5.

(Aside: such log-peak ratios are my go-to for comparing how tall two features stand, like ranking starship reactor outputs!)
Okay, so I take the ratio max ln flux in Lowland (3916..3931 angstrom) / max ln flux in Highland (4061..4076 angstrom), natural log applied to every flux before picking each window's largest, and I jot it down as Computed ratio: 1.033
